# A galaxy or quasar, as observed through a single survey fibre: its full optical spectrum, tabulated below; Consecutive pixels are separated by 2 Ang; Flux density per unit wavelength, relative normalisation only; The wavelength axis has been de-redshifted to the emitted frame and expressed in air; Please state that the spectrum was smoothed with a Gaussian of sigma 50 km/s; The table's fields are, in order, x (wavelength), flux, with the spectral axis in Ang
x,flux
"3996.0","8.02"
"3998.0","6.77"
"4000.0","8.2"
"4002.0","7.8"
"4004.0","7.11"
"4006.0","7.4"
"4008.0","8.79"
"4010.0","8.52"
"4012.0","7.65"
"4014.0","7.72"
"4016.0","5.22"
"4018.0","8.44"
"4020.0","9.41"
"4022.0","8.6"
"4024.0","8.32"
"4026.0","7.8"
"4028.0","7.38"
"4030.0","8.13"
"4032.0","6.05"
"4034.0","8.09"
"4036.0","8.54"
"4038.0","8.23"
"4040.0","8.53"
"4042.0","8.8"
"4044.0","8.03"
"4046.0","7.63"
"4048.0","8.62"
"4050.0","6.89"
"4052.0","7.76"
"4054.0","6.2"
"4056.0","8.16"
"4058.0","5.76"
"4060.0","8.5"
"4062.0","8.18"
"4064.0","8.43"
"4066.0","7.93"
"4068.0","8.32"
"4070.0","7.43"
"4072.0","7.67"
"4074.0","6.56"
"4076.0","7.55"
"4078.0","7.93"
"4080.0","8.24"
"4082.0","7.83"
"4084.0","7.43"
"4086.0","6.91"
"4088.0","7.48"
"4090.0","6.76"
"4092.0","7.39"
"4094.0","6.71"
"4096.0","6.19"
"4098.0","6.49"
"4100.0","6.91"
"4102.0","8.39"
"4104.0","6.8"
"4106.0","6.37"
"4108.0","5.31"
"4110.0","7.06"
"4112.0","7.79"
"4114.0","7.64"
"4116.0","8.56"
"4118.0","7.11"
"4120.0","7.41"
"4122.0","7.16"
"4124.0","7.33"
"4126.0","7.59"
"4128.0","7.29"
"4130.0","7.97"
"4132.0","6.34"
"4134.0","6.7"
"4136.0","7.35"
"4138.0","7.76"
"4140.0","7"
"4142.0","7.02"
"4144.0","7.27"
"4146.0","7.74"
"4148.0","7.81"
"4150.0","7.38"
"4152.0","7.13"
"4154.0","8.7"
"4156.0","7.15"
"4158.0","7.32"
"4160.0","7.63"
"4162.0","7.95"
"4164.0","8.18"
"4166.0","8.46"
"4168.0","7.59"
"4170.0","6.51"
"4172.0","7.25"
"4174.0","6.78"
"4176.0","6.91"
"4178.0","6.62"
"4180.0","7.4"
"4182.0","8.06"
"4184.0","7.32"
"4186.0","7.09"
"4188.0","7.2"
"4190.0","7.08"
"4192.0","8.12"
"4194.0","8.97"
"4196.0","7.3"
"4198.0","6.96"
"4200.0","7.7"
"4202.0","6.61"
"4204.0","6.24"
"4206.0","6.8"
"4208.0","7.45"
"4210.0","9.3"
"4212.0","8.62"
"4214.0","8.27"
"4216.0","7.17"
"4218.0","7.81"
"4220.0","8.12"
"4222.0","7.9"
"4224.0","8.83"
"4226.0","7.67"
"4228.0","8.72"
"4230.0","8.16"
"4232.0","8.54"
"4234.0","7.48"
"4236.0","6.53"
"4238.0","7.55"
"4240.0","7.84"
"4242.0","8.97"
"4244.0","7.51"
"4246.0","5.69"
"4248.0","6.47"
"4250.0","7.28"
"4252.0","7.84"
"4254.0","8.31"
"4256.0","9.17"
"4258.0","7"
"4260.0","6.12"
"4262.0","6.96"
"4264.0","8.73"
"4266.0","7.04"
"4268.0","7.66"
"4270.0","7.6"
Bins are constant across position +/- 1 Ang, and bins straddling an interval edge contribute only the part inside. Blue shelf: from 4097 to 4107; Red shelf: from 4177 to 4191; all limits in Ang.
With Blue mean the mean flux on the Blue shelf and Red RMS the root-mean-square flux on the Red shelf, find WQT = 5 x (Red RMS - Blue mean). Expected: 1.4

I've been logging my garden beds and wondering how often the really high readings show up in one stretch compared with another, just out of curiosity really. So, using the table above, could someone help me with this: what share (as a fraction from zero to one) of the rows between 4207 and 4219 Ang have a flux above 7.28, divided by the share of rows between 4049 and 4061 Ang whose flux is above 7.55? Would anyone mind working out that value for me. 1.7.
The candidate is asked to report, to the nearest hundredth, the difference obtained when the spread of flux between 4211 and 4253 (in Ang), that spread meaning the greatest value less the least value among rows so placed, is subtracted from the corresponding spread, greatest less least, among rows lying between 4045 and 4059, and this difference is -0.42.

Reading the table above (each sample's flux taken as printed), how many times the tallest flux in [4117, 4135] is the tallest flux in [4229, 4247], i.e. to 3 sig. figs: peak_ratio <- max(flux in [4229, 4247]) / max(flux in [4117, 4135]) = 1.13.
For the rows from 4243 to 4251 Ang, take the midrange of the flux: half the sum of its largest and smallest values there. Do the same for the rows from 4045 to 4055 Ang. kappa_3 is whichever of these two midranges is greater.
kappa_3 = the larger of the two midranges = 7.41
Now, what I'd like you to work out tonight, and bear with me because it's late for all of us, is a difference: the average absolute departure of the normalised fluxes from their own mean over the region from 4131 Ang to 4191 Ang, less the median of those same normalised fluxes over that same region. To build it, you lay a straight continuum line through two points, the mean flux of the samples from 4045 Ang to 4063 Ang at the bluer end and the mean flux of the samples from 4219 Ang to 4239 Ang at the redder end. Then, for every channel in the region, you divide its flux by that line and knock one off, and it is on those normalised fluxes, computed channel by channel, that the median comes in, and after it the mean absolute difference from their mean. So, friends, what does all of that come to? 0.119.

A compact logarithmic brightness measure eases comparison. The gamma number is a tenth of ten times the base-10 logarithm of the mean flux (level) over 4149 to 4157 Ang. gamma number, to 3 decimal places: 0.880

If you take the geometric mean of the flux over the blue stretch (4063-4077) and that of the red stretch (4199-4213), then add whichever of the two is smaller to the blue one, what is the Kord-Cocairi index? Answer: 15.14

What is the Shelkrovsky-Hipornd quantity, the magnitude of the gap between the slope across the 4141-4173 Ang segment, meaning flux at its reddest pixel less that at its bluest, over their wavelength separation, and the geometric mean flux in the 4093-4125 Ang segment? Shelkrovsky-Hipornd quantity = 7.02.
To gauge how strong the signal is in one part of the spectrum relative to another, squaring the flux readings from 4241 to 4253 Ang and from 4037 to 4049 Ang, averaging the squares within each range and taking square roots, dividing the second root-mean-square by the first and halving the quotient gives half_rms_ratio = 0.564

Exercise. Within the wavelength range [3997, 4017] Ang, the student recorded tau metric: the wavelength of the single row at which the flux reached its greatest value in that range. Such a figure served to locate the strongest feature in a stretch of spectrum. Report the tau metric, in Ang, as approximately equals 4008.0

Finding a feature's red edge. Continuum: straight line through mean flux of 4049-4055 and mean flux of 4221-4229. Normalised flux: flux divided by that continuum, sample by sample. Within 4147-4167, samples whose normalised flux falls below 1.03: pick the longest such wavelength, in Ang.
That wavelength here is 4162.0 Ang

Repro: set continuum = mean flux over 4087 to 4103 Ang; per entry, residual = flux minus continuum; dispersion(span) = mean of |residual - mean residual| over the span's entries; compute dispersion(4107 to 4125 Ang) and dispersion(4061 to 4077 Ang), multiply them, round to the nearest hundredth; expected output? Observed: 0.24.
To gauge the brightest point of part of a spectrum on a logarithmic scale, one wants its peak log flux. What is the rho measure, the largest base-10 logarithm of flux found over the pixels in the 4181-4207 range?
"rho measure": 0.95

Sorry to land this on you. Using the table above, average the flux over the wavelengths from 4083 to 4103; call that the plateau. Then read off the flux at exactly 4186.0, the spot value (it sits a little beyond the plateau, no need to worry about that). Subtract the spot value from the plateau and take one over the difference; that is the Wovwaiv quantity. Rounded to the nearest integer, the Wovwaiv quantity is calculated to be -42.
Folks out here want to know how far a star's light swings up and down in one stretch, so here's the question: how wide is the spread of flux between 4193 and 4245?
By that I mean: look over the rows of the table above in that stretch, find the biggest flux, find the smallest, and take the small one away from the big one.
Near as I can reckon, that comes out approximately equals 3.06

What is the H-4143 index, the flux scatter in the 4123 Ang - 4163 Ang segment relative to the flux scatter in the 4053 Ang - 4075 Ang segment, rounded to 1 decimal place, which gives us 0.5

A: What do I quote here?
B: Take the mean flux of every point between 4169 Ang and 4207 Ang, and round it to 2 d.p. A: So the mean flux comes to 7.21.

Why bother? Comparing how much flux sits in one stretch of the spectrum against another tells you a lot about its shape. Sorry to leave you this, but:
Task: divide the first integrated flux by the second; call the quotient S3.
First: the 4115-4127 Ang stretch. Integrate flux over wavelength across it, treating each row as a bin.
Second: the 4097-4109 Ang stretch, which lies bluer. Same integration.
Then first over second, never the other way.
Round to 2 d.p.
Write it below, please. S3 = 1.12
